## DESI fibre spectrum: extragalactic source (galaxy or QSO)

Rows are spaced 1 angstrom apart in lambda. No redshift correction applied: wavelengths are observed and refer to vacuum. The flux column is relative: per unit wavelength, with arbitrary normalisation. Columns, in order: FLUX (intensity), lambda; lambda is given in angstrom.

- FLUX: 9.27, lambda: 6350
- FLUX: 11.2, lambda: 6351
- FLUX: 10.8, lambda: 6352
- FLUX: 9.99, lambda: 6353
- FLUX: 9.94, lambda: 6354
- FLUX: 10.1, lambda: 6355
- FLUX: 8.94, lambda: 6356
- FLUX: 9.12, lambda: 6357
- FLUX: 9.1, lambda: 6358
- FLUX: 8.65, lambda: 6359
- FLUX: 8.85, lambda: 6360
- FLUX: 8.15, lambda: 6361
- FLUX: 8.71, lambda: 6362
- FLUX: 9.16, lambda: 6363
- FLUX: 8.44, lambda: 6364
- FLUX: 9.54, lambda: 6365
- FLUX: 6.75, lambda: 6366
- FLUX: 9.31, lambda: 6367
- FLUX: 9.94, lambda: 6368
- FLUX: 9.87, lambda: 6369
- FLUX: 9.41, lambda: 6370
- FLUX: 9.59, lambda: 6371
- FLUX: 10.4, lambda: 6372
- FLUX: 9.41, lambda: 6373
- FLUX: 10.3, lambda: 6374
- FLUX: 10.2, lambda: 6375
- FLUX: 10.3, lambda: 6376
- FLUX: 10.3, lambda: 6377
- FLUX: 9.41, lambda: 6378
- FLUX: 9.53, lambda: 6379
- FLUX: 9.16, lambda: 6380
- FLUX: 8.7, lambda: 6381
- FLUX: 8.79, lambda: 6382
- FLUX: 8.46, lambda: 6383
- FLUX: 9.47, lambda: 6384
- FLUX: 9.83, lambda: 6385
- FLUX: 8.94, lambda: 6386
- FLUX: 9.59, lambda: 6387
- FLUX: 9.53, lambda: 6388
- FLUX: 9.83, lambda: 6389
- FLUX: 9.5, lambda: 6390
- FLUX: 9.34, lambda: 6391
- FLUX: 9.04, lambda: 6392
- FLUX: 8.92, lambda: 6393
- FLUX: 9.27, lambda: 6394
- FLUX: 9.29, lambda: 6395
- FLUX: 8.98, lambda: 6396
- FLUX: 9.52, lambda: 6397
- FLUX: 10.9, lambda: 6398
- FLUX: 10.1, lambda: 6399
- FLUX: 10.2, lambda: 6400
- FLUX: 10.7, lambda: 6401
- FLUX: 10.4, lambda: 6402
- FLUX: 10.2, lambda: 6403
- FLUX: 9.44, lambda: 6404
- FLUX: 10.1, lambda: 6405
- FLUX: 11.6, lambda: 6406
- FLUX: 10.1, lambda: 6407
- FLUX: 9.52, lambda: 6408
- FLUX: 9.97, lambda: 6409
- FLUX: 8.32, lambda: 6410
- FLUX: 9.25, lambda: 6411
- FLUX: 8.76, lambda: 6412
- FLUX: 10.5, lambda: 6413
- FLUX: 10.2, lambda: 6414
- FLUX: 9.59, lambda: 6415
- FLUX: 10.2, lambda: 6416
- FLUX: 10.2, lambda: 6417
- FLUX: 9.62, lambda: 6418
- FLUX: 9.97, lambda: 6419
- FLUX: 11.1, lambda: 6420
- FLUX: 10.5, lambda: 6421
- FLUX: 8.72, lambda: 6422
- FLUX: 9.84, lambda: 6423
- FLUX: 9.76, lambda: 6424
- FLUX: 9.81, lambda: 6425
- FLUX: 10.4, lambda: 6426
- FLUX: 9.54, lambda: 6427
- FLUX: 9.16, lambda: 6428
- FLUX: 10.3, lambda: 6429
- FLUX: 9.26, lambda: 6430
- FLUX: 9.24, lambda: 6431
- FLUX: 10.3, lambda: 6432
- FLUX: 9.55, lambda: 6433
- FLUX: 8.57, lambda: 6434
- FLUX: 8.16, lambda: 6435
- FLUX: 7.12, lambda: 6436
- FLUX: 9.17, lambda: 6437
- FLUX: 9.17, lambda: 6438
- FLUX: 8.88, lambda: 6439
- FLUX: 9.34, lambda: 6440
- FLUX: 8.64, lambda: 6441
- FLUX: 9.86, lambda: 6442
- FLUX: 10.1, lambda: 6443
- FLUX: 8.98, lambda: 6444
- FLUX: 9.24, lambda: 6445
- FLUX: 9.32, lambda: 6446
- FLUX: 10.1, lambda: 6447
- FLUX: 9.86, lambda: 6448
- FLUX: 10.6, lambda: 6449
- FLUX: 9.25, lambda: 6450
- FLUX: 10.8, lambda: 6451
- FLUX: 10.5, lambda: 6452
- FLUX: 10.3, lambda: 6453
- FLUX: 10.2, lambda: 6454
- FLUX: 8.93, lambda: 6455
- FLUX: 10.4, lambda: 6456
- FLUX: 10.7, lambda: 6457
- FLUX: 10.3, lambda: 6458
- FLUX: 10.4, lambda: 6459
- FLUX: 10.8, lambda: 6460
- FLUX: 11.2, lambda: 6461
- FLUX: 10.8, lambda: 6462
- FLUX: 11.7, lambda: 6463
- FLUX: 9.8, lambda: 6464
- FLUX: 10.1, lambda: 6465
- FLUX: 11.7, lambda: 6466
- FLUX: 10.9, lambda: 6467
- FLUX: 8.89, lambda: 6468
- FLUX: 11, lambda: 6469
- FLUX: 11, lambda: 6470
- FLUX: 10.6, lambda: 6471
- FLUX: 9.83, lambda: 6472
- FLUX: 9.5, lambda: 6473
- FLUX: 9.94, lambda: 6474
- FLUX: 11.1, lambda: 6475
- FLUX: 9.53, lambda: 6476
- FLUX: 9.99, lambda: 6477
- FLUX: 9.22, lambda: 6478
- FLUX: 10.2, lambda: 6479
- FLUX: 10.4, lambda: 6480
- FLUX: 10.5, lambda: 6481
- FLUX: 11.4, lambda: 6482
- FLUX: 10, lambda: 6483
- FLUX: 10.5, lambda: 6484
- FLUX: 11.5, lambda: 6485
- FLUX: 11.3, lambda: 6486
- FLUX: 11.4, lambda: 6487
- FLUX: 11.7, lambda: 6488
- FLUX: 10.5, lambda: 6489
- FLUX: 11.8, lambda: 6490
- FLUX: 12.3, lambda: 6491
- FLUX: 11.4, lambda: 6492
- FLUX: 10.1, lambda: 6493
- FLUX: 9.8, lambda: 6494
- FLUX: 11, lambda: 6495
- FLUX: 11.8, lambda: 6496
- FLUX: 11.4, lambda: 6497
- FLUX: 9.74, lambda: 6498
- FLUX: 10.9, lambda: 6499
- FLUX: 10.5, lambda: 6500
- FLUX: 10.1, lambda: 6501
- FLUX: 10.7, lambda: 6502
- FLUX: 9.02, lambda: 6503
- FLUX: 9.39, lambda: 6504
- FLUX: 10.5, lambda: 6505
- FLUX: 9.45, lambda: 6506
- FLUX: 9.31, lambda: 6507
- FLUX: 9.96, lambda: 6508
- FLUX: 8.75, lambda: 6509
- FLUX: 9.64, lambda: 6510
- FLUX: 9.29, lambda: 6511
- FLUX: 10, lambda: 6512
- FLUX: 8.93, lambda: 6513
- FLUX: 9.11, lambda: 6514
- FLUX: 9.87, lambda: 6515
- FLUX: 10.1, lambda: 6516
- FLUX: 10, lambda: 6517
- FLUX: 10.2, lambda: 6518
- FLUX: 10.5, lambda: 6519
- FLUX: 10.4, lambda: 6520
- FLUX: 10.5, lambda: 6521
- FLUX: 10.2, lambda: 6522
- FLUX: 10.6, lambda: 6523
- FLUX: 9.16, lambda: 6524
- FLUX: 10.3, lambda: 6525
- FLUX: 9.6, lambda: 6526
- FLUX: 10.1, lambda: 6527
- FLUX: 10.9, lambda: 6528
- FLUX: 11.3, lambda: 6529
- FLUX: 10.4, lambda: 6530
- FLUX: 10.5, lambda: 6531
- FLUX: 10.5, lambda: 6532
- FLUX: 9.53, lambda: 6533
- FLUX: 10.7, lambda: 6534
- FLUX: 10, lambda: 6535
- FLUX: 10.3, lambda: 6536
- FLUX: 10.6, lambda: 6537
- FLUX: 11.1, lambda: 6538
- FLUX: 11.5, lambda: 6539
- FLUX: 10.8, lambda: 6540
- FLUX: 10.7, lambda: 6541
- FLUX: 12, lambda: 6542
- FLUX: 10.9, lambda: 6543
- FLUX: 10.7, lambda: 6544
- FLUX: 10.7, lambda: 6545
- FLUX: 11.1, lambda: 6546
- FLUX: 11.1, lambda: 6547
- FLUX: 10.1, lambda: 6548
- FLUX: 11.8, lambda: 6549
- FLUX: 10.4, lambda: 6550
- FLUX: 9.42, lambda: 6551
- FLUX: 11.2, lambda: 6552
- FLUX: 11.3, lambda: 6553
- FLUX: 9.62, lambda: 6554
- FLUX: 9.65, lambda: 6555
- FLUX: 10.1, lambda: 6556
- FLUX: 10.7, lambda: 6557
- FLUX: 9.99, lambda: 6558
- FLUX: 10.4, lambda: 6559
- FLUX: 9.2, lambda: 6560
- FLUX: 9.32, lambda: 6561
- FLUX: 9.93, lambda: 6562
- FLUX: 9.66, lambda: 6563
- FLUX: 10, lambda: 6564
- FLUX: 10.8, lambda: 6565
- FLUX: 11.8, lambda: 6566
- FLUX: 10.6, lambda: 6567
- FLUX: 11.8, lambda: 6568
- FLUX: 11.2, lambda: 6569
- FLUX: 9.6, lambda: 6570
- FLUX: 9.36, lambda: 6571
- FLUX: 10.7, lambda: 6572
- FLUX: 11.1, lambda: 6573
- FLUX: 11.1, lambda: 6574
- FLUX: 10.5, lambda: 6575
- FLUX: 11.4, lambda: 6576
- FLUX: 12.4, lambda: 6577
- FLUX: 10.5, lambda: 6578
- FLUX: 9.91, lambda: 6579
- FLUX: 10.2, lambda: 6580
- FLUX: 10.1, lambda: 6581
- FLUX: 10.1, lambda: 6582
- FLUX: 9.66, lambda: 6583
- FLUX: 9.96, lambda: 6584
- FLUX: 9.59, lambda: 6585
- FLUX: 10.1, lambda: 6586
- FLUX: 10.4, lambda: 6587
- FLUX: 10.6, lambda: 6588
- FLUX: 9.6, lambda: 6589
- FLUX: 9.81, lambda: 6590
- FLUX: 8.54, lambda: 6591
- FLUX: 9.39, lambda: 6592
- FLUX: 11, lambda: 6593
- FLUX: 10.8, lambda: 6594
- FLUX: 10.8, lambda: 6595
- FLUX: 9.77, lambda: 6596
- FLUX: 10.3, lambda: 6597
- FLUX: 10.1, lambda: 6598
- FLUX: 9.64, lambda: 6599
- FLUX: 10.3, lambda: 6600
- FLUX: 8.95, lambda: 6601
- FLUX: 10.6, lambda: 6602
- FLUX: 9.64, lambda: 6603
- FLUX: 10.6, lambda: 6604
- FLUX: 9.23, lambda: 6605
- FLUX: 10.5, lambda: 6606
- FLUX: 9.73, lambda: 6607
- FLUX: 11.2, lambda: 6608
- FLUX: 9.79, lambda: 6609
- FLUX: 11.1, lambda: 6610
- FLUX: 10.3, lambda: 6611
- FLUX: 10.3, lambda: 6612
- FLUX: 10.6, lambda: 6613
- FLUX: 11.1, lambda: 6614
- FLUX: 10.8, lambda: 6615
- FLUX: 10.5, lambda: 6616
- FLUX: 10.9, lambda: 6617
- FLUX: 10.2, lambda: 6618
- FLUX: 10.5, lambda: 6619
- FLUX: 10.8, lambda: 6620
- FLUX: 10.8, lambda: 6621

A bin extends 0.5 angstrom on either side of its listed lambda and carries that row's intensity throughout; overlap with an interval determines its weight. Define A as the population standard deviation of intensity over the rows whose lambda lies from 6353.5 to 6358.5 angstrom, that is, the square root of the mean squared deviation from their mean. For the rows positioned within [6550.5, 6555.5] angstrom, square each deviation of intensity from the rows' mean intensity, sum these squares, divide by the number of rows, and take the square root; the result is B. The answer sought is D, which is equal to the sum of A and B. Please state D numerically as 1.3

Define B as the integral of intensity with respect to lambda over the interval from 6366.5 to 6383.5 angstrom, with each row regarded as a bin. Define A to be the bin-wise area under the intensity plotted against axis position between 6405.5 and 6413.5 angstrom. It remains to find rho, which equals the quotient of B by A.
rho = 2.1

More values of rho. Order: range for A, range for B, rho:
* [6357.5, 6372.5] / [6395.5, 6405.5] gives 0.7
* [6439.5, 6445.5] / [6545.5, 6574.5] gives 5.4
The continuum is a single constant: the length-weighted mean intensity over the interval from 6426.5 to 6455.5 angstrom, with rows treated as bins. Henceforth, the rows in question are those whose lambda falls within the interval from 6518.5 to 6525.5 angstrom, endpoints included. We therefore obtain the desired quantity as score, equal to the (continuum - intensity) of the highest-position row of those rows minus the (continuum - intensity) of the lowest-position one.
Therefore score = 0.2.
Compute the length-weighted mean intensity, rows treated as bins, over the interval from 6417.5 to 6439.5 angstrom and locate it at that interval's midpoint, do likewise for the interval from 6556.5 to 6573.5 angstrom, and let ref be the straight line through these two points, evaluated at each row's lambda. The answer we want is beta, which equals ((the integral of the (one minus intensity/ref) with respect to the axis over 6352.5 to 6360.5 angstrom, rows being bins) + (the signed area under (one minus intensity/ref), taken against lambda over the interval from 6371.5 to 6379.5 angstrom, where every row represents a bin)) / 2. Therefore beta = -0.54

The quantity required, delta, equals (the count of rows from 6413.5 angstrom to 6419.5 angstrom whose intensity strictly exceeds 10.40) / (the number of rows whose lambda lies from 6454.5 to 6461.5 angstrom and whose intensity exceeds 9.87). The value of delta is 0.0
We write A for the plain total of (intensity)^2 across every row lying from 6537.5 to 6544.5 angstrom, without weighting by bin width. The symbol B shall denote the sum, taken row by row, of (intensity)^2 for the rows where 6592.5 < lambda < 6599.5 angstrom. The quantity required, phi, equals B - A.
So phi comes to -113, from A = 864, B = 751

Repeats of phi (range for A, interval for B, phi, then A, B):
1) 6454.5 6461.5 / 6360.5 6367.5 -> -238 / 759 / 521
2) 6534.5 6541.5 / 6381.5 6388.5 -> -207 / 805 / 598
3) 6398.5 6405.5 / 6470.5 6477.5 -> -12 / 724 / 712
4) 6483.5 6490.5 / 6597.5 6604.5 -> -188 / 887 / 699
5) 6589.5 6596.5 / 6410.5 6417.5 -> -30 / 707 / 677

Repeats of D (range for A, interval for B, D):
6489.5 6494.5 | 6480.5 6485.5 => 1.5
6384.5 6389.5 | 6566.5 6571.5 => 1.3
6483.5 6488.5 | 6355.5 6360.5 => 0.6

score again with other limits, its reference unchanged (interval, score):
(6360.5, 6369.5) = -1.7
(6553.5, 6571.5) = 0.3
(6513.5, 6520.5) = -1.3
